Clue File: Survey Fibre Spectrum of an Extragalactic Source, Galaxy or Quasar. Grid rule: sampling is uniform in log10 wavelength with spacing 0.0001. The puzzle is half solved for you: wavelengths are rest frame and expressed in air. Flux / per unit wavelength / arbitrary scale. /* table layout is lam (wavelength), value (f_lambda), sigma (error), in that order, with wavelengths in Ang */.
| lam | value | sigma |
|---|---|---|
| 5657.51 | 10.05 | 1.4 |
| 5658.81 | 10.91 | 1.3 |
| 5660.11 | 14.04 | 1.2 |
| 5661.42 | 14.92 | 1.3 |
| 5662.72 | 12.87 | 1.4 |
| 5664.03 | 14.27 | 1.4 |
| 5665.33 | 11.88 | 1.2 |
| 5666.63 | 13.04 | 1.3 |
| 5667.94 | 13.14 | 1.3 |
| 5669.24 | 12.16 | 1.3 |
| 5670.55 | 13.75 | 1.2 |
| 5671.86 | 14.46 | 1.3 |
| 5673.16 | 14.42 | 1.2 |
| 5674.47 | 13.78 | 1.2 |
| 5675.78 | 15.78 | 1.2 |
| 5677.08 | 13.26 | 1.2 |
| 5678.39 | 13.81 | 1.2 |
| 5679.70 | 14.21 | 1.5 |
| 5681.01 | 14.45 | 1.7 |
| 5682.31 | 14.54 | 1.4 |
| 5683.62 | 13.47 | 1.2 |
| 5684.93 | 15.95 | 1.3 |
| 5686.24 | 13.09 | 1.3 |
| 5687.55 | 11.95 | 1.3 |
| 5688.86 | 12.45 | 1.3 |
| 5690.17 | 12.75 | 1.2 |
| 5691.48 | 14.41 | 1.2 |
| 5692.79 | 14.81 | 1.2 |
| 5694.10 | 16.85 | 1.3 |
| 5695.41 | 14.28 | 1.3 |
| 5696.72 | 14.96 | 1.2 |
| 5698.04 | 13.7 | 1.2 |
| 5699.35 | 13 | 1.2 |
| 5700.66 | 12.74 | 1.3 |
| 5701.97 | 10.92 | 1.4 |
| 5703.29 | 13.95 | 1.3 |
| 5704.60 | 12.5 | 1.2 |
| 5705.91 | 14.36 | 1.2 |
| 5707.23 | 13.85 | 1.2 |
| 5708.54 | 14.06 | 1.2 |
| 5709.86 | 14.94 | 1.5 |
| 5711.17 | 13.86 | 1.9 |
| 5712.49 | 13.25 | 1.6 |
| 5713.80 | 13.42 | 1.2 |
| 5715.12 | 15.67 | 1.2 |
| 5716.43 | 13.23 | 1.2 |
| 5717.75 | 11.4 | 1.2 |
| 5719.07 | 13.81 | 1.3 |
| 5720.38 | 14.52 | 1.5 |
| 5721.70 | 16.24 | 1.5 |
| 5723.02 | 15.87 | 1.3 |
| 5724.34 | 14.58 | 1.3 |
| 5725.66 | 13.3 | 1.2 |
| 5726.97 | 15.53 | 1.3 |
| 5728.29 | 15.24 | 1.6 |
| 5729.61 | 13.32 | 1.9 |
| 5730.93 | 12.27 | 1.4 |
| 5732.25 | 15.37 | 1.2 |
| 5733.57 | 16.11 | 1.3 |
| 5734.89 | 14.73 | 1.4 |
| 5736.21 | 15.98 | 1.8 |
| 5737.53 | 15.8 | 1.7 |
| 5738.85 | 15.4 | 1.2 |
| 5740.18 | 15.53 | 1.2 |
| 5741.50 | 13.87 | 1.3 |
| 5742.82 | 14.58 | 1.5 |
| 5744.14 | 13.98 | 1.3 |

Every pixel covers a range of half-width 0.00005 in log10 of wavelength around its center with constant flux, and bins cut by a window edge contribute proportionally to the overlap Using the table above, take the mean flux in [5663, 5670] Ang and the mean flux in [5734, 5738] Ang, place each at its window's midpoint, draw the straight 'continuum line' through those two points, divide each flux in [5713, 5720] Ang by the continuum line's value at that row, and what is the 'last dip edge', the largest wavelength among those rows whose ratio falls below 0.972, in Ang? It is 5719.07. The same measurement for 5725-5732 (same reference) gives 5730.93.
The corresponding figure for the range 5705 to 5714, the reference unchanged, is 5713.80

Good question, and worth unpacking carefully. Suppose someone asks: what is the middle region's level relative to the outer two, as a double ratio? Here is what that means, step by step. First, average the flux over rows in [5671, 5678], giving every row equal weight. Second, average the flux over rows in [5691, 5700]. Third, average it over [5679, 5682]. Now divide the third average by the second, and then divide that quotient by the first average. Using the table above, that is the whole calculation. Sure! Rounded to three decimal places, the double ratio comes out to 0.069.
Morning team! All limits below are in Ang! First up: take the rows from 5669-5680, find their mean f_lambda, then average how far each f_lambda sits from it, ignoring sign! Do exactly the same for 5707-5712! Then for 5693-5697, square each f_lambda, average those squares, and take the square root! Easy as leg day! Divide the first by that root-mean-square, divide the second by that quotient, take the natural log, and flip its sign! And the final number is -2.16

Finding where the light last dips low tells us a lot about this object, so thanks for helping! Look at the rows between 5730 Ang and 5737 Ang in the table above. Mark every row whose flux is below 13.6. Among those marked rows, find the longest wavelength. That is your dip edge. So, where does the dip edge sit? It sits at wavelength 5730.93 Ang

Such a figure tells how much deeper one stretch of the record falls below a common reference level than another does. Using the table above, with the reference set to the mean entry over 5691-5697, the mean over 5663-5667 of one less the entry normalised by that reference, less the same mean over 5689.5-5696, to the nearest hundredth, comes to 0.10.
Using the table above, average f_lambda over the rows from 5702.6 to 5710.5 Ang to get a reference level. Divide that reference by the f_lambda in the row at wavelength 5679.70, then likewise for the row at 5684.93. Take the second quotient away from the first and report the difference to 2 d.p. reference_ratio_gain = 0.11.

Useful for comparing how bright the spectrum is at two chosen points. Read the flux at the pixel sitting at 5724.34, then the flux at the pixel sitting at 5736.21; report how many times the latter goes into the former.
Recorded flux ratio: 0.91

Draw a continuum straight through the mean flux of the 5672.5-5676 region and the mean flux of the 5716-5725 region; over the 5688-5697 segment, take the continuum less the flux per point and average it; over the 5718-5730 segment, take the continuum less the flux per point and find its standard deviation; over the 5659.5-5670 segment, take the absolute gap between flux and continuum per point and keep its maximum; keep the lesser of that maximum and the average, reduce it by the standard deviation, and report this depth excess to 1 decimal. -0.9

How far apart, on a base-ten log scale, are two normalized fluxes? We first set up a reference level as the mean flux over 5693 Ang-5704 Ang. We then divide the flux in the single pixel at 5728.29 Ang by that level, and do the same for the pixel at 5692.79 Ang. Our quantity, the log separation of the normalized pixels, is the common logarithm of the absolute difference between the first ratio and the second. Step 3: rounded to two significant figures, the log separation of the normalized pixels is -1.5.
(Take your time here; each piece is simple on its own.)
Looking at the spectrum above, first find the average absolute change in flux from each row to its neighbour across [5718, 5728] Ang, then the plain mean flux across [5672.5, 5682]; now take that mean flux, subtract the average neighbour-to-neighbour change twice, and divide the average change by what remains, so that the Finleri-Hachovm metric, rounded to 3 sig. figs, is 0.108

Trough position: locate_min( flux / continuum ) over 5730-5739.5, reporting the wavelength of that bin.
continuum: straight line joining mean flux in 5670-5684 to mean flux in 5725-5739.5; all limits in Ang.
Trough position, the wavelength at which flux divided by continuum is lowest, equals 5730.93 Ang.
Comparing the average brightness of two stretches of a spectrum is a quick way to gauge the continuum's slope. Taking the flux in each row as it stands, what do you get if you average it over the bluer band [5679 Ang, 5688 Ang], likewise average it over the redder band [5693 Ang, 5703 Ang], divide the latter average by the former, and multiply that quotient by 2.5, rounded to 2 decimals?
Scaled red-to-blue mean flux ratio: 2.47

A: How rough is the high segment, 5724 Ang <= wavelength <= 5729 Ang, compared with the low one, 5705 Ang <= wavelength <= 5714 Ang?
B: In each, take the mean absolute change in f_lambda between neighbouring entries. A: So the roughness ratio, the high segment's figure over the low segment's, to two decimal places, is 2.20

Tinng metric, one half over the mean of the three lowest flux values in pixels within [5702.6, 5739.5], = 0.0415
